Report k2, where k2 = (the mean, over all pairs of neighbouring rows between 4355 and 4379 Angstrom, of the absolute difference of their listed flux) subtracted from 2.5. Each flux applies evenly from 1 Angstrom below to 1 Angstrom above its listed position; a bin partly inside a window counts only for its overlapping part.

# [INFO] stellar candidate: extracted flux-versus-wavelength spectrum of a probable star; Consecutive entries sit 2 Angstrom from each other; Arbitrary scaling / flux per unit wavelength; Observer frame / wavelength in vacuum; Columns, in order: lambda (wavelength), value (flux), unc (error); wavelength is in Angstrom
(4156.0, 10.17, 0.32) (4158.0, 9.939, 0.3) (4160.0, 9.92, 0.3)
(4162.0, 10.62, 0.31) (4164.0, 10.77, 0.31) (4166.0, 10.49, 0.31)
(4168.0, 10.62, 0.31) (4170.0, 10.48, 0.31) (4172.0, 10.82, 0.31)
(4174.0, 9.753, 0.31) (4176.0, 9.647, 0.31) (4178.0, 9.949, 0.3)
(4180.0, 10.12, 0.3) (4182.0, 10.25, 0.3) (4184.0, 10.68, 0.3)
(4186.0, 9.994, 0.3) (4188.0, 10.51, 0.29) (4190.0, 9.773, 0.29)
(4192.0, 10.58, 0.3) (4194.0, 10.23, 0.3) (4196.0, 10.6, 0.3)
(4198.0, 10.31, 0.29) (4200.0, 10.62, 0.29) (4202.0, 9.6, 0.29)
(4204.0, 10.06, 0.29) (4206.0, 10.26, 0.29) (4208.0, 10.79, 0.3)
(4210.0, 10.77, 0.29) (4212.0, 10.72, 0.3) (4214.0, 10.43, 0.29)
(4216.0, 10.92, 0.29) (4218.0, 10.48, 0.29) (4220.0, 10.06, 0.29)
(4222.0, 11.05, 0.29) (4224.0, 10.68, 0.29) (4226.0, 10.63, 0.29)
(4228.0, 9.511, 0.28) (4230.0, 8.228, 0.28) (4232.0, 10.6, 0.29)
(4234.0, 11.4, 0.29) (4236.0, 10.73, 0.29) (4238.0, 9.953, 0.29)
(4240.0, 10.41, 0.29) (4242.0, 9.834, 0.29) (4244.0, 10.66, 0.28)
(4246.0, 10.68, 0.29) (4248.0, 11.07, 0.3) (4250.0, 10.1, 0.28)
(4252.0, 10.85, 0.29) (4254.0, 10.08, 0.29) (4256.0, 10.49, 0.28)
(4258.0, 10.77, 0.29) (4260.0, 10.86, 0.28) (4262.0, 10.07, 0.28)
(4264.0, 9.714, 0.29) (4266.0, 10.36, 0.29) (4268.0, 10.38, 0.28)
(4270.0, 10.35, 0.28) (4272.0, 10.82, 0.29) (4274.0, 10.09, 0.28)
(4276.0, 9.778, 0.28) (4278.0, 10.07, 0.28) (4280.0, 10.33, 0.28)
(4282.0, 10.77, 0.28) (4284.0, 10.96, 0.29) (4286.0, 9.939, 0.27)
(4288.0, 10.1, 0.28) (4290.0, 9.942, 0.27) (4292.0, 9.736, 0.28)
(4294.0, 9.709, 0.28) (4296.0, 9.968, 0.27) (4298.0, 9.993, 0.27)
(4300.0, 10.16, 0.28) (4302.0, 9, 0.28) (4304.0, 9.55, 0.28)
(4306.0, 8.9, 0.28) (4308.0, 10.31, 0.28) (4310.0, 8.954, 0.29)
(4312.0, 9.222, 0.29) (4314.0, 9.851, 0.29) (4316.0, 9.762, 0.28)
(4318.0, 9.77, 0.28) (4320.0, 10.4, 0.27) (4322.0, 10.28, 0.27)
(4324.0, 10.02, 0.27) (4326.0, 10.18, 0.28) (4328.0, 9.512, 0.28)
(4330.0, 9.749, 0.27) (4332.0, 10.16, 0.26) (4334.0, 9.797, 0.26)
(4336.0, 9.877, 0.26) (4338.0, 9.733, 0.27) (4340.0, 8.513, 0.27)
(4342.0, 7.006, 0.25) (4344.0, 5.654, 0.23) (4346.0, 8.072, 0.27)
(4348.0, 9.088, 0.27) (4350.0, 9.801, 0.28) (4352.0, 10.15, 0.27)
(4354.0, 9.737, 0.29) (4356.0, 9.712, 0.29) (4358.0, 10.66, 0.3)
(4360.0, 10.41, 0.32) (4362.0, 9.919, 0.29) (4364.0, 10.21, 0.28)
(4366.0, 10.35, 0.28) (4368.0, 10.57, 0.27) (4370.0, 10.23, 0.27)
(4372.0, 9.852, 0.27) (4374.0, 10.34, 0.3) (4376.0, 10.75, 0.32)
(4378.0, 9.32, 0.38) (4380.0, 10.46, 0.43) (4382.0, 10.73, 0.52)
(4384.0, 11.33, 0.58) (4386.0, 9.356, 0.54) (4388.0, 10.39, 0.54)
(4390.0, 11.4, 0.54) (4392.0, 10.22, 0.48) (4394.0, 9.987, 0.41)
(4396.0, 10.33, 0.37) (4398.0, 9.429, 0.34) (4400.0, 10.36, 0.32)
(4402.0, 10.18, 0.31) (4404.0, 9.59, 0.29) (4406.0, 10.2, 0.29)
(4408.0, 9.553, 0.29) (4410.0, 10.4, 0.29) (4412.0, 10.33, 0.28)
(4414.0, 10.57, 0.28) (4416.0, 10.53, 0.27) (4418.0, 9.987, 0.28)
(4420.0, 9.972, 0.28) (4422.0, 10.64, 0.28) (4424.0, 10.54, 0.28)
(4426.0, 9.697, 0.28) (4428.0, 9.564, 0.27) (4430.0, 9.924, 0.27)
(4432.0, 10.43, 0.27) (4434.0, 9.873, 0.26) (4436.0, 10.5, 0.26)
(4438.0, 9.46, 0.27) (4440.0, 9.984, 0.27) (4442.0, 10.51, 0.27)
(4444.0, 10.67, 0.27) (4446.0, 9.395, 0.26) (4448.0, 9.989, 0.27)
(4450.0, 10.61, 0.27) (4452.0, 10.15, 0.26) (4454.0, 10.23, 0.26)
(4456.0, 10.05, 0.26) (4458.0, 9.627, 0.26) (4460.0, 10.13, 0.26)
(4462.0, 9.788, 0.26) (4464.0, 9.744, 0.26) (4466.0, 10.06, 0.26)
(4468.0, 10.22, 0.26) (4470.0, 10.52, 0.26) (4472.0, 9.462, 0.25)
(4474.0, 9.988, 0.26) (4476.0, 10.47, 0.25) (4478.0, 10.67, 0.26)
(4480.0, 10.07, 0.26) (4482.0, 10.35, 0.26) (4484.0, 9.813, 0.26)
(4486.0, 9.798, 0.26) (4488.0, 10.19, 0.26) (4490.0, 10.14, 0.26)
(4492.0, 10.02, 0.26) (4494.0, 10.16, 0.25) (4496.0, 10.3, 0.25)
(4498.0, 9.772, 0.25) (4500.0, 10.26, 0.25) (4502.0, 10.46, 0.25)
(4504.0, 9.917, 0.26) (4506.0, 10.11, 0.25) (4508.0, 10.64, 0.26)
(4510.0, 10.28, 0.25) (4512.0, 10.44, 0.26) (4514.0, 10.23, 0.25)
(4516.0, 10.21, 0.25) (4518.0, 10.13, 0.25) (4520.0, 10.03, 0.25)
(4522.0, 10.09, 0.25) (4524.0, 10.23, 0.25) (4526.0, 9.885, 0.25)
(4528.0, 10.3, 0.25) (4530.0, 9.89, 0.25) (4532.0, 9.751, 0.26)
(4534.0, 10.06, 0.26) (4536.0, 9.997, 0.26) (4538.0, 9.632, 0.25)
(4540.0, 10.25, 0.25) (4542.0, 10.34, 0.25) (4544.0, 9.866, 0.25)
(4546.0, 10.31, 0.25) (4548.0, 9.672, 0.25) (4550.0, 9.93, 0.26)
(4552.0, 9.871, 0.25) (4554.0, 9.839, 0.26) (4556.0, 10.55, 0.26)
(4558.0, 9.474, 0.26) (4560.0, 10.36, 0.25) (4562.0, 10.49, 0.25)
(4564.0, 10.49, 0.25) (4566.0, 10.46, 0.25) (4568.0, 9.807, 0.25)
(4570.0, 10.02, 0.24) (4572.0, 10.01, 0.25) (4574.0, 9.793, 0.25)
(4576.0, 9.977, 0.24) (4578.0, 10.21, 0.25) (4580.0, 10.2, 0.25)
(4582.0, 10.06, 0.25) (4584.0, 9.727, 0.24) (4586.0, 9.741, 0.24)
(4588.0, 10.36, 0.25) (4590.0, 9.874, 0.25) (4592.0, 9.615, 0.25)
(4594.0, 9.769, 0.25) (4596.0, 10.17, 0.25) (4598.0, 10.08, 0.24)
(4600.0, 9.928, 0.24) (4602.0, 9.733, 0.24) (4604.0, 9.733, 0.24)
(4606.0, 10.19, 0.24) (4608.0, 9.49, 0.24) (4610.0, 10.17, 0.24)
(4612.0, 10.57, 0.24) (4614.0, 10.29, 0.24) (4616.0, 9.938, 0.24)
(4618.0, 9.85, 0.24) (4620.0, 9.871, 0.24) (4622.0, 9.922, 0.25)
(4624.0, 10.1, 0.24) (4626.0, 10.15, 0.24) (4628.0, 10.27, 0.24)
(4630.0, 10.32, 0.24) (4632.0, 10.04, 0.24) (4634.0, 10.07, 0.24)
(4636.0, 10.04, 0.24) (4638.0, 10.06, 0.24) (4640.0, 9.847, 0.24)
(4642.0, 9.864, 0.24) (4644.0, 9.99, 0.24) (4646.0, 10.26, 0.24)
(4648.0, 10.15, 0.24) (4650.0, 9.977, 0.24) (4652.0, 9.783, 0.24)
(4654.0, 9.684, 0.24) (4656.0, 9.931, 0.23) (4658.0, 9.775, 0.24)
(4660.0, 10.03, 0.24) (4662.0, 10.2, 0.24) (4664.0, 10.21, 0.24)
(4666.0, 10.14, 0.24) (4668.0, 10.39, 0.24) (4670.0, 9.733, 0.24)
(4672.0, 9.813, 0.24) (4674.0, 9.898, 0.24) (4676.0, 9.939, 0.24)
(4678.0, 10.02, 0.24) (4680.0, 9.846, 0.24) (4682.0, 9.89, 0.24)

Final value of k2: 2.01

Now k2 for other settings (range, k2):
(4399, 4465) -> 2.05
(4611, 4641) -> 2.37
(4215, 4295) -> 1.96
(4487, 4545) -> 2.24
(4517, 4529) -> 2.29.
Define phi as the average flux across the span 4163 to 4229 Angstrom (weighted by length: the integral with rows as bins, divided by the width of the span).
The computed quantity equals 10.4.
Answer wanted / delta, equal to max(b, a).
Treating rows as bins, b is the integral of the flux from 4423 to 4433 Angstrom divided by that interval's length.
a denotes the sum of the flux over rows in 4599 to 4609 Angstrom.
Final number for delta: 49.1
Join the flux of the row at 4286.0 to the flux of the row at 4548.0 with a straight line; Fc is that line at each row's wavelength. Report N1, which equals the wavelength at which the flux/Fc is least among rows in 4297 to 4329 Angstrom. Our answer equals 4306.0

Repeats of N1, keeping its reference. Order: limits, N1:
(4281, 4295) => 4294.0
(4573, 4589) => 4584.0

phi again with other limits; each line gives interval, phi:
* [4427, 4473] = 10.0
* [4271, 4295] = 10.2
